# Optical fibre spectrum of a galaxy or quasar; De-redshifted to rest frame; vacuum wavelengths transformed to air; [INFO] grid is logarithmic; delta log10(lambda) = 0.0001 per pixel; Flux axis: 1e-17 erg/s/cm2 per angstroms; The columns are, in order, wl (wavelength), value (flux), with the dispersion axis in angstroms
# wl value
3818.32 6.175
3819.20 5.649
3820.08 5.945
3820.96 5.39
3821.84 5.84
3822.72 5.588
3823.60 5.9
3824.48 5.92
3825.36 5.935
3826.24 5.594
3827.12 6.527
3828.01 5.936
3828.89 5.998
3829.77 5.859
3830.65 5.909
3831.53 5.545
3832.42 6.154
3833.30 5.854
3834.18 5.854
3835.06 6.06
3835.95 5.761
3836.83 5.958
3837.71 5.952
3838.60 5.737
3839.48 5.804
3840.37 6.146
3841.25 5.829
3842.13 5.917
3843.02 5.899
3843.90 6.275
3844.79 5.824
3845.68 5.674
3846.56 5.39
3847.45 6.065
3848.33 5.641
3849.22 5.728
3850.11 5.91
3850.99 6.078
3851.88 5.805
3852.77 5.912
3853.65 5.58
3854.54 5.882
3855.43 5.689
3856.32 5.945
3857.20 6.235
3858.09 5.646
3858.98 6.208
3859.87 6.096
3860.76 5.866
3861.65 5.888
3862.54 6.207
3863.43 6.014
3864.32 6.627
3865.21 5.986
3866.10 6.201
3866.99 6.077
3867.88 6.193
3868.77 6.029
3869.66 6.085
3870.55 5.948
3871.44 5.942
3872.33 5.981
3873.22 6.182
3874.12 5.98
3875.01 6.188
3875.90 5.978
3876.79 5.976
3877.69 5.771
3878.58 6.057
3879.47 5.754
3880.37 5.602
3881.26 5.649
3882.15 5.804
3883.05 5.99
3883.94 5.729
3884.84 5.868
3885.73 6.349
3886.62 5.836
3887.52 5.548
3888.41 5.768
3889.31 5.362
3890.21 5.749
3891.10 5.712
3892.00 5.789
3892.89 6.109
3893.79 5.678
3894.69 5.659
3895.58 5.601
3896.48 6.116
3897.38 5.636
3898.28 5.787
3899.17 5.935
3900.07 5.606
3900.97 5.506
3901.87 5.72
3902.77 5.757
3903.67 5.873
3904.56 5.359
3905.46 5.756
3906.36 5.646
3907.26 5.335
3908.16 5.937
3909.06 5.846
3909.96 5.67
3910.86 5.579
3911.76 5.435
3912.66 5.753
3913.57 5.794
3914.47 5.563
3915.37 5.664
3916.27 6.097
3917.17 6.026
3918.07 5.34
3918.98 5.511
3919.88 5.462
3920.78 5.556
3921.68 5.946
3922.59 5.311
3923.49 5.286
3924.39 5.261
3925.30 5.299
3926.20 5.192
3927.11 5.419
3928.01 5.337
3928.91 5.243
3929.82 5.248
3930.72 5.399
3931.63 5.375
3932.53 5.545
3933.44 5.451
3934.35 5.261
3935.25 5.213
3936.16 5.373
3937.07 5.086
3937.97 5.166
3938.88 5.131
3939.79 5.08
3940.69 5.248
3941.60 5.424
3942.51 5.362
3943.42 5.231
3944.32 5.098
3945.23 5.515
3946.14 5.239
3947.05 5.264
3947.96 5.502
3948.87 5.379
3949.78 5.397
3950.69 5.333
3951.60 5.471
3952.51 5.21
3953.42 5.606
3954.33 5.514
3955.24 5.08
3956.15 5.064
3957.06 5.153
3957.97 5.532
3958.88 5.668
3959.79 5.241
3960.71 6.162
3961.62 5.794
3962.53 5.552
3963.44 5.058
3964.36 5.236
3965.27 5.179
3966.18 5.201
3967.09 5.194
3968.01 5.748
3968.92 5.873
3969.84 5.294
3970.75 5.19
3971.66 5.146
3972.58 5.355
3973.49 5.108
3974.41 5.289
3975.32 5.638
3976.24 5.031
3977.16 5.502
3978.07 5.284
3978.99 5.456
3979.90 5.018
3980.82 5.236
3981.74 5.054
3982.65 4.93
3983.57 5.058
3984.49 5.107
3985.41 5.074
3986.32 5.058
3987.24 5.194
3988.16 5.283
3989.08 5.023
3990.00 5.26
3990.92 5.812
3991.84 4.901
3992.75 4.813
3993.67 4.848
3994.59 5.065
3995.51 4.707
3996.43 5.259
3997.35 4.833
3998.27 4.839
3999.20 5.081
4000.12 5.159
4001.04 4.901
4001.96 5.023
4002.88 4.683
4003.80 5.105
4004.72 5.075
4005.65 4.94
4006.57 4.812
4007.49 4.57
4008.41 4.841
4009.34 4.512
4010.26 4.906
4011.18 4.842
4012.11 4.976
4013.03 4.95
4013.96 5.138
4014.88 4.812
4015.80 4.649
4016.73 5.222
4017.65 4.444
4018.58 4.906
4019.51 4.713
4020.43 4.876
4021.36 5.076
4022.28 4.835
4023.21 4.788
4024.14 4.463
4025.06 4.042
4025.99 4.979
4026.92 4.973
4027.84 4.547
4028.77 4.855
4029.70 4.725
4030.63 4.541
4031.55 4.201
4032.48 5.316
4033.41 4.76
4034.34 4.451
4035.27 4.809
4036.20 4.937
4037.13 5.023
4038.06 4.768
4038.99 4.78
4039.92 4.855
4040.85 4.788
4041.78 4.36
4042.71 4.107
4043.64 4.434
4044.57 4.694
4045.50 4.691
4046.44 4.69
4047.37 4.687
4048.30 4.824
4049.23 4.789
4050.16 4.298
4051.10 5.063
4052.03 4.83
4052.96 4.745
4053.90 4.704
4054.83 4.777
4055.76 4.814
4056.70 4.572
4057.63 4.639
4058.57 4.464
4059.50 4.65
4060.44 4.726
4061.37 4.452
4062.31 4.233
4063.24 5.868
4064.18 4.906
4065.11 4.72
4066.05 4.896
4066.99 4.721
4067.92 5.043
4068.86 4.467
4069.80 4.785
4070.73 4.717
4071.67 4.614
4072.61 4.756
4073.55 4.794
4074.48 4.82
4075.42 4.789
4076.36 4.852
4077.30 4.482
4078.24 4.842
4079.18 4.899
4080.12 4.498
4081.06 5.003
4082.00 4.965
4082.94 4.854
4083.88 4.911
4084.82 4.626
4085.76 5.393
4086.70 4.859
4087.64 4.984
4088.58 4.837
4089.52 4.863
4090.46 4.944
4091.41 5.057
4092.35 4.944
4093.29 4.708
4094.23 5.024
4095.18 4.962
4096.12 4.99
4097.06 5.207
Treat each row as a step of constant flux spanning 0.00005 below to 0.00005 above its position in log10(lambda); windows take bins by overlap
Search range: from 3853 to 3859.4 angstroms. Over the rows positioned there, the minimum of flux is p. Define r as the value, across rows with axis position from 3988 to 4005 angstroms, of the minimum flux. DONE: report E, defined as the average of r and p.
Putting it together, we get 5.13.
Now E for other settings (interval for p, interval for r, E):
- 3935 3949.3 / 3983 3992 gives 4.99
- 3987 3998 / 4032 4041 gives 4.58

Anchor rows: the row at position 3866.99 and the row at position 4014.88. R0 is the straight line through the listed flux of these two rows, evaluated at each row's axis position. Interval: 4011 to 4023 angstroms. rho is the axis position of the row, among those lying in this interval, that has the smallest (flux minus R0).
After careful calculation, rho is 4017.65 angstroms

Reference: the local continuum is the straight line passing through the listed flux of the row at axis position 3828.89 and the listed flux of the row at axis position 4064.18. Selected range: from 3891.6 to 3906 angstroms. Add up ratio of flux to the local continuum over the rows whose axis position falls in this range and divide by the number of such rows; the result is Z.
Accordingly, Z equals 1.01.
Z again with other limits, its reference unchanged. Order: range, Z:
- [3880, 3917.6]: 1.01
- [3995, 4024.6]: 0.94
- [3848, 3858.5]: 0.99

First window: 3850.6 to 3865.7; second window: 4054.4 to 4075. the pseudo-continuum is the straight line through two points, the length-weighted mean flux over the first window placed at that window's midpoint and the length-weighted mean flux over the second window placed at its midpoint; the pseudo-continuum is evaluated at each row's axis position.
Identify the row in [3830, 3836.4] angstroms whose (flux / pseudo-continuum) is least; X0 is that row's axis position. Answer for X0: 3831.53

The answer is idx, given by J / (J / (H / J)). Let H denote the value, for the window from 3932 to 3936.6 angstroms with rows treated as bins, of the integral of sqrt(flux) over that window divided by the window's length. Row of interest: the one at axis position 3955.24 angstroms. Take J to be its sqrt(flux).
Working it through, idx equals 1.03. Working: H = 2.32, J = 2.25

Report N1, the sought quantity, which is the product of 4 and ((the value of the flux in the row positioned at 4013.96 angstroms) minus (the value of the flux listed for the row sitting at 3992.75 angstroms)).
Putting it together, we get 1.3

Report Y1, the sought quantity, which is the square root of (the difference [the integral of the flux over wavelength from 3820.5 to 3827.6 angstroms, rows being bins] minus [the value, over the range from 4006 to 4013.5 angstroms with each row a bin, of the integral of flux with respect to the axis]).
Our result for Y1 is 2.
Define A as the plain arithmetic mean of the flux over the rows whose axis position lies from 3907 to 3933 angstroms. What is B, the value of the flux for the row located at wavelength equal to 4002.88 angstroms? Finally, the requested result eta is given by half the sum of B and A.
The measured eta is 5.11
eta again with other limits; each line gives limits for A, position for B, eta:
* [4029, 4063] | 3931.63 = 5.02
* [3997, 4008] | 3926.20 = 5.06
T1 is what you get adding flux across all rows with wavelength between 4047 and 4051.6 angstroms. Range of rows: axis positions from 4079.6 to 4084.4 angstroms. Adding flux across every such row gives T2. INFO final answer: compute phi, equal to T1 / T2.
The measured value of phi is 0.98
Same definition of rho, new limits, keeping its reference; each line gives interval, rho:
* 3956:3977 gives 3956.15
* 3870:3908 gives 3889.31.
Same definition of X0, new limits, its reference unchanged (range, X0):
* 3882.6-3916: 3889.31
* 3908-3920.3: 3918.07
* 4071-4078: 4077.30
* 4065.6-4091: 4068.86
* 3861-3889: 3887.52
